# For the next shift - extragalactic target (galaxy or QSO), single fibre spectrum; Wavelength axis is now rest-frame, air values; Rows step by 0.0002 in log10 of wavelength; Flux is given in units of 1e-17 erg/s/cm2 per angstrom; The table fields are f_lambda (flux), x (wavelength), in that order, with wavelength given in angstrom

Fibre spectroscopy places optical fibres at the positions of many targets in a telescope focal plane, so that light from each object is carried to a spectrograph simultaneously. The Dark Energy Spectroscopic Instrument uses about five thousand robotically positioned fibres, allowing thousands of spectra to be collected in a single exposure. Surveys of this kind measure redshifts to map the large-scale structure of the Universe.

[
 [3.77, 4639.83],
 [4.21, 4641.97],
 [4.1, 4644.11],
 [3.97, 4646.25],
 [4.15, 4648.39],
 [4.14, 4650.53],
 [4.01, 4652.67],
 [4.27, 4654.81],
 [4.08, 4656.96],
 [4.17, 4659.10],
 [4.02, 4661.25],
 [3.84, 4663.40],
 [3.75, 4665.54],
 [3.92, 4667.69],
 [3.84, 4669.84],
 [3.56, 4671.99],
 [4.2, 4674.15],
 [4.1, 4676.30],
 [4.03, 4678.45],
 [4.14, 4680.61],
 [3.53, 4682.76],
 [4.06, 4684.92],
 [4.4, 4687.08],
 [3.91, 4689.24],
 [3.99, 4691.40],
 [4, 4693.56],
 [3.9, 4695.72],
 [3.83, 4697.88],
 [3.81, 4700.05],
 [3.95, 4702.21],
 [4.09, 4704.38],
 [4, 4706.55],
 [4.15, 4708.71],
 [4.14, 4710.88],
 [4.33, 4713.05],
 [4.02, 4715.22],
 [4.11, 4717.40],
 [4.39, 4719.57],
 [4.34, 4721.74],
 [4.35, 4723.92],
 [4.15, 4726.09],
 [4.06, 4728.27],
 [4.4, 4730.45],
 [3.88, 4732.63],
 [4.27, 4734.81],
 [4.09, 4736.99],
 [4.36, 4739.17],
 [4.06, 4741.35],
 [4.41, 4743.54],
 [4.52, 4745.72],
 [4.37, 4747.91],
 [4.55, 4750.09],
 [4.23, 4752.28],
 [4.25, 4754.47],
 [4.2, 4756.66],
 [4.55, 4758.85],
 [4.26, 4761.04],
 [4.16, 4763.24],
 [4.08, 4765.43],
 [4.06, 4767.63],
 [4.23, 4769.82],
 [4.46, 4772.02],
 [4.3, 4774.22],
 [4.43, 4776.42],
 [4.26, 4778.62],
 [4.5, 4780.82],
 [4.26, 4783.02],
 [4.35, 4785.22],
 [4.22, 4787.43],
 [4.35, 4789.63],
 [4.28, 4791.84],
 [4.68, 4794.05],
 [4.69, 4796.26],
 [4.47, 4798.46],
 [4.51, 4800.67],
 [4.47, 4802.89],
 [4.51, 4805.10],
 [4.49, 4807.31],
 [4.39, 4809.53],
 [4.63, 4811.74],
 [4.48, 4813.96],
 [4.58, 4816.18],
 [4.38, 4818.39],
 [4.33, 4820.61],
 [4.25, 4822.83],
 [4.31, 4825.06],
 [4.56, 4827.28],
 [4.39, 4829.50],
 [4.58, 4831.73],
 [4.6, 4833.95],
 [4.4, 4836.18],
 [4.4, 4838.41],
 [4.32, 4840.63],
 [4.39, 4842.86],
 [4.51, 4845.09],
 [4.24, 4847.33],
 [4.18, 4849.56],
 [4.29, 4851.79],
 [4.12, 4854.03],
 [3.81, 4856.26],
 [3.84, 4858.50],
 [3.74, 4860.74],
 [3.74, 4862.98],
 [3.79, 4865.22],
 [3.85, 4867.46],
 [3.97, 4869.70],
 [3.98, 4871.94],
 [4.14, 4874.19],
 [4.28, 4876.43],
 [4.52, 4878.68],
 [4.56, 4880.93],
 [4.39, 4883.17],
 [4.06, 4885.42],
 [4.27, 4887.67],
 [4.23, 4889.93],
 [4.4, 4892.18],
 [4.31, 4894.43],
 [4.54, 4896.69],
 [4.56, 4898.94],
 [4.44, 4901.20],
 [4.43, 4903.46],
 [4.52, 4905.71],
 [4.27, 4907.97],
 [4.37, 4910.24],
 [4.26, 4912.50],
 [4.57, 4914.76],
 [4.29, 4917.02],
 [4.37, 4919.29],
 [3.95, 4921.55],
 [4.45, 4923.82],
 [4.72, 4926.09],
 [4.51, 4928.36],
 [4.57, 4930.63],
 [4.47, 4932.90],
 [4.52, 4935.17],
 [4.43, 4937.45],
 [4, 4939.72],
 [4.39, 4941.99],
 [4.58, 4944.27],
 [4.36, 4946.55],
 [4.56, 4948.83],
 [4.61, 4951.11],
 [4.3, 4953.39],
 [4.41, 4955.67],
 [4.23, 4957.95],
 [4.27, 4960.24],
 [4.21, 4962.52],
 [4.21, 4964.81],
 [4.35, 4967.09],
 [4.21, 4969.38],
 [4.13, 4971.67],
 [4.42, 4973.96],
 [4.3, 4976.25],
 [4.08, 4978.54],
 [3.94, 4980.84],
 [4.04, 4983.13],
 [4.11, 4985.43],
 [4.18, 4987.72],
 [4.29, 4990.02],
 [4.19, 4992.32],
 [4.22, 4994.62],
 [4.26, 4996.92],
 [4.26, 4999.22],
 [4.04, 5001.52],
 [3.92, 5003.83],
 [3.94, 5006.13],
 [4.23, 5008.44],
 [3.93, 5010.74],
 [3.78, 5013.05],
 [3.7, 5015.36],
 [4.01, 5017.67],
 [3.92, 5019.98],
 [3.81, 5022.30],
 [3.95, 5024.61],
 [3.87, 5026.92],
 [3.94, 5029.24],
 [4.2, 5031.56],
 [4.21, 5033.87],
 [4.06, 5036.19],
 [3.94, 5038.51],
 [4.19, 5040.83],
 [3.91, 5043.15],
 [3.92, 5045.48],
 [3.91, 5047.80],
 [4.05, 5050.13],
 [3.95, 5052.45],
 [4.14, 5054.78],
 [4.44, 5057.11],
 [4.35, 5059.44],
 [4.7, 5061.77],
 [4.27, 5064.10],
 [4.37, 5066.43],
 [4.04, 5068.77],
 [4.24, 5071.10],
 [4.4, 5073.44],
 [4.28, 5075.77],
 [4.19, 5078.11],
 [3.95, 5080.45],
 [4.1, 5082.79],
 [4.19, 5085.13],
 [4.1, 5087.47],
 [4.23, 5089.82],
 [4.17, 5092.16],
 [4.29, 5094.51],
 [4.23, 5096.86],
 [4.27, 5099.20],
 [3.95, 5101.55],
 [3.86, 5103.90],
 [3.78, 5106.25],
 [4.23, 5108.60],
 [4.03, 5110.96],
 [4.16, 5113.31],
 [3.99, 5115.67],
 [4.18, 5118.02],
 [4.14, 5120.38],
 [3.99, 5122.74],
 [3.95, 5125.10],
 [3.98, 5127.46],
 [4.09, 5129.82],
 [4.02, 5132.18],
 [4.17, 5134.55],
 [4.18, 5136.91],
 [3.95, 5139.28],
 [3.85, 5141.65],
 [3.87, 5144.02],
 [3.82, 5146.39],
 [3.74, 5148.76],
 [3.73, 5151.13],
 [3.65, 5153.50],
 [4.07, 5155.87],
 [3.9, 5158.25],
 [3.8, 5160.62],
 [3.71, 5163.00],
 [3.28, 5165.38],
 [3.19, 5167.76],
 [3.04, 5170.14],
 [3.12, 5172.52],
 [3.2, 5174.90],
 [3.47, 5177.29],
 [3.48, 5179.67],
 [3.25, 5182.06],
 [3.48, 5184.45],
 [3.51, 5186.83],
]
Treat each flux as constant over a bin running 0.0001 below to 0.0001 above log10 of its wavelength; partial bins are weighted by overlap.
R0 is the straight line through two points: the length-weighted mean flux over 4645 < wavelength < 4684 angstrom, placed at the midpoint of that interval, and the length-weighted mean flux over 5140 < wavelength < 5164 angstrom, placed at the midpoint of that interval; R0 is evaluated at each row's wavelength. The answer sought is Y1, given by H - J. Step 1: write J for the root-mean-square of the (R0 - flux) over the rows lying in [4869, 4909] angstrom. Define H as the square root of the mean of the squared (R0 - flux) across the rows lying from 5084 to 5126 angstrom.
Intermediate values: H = 0.30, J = 0.46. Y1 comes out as -0.160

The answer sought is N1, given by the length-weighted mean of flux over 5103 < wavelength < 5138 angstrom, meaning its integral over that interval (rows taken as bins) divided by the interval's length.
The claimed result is 4.05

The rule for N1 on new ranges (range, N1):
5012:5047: 3.96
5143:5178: 3.57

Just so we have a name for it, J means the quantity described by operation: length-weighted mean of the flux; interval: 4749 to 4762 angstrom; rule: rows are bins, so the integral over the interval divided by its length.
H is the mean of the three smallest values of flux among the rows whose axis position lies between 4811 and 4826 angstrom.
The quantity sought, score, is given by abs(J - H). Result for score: 0.0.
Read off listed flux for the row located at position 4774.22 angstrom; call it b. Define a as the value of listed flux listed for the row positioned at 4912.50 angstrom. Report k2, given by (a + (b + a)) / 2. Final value 6.41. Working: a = 4.26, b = 4.3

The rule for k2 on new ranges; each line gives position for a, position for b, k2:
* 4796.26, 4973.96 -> 6.90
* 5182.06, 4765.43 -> 5.29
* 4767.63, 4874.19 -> 6.13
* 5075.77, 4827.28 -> 6.56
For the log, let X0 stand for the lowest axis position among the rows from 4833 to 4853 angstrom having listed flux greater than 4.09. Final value 4833.95 angstrom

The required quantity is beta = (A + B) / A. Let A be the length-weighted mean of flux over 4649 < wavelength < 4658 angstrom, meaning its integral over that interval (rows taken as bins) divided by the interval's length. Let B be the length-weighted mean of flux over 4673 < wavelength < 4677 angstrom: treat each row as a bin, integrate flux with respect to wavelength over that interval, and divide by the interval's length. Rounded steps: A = 4.13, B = 4.1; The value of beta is 2.00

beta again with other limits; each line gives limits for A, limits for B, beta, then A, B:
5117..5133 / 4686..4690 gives 2.03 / 4.05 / 4.2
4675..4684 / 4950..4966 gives 2.09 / 3.96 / 4.3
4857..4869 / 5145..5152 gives 1.99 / 3.80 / 3.8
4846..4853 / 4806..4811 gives 2.05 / 4.24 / 4.5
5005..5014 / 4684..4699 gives 2.01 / 3.97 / 4.0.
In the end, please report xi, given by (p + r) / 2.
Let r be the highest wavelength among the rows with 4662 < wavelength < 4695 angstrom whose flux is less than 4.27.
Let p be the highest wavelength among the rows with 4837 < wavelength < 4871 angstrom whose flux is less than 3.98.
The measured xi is 4781.6 angstrom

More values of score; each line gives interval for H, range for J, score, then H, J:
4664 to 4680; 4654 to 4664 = 0.4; 3.72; 4.08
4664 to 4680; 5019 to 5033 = 0.2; 3.72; 3.95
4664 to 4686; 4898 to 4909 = 0.8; 3.61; 4.44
